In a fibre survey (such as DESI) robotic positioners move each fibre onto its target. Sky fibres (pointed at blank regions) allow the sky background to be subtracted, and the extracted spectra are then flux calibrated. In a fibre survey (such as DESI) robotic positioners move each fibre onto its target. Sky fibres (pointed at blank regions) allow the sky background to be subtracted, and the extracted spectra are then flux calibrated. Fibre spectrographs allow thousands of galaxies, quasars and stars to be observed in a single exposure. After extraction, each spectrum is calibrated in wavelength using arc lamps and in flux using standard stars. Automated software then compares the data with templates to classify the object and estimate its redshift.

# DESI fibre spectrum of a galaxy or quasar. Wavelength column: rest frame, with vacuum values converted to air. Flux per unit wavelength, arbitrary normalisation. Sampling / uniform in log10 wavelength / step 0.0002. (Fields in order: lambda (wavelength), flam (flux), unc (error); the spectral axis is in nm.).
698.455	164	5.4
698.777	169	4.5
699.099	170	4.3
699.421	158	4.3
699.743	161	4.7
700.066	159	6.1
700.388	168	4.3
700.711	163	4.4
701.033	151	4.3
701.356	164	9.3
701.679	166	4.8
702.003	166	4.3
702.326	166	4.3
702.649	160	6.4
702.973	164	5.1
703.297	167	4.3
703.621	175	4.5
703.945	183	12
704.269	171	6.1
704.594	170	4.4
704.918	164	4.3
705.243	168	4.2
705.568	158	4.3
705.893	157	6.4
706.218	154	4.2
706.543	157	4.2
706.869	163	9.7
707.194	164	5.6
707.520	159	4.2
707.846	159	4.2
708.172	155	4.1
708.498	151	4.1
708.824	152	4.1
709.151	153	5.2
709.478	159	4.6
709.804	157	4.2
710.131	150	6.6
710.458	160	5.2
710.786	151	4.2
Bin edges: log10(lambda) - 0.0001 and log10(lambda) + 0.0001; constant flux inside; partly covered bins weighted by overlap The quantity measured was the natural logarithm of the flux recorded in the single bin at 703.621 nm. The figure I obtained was 5.16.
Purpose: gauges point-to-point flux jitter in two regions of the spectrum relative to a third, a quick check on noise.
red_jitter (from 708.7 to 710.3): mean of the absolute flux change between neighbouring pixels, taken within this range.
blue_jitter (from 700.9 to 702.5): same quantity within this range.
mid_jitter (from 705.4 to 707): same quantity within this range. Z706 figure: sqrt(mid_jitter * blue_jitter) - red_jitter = -0.5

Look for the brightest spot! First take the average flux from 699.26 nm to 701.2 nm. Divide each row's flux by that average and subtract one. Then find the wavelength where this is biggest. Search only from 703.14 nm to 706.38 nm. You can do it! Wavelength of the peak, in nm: 703.945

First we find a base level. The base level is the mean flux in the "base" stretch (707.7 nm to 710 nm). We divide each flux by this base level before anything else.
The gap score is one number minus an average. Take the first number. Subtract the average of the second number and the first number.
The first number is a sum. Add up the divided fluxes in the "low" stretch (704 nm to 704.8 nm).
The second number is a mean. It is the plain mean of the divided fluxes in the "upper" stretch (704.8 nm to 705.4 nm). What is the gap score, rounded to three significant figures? 0.564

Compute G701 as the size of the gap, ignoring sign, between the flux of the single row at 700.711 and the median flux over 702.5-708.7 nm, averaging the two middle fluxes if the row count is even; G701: 0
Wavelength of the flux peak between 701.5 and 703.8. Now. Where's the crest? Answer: 703.621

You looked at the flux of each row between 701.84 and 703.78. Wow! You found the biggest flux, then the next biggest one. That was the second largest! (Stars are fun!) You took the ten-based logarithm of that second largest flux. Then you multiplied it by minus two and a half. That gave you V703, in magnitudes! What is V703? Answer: -5.557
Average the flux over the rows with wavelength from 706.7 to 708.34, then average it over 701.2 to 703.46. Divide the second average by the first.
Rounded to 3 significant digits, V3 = 1.03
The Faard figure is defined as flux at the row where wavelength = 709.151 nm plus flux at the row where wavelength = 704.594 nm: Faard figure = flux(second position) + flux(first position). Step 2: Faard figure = 323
